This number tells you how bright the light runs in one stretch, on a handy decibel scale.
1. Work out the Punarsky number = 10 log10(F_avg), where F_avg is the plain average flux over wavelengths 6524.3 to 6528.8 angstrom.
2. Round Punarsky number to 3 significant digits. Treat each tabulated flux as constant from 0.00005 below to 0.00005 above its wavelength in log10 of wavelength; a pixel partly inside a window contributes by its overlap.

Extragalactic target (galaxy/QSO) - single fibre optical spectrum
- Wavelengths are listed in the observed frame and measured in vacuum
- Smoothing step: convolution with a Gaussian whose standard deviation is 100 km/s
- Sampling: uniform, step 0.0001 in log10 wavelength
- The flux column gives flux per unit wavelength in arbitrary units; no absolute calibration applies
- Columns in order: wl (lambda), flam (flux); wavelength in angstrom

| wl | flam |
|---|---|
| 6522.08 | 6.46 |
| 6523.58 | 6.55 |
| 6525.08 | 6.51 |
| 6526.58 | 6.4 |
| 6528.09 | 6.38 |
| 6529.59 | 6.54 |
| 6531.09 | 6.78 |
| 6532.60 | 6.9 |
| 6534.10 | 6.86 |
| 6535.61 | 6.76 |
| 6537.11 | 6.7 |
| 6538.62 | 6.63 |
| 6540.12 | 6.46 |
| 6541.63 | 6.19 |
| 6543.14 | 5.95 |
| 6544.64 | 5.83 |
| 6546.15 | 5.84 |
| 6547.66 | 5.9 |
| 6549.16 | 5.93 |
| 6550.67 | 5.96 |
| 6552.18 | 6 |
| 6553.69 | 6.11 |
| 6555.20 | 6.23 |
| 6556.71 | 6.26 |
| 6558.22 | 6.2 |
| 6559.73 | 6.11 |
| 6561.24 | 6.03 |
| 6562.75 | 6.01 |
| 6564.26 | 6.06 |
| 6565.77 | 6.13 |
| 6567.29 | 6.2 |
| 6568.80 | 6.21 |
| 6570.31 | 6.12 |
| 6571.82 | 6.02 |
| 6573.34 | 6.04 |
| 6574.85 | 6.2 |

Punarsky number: 8.08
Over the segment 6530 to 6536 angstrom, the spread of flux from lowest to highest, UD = 0.14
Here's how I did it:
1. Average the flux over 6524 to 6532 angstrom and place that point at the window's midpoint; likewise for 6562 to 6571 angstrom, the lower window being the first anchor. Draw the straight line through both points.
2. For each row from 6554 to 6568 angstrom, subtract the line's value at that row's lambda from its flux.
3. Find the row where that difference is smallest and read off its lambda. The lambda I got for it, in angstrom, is 6562.75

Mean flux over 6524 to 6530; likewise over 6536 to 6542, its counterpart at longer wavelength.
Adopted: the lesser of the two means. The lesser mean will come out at 6.46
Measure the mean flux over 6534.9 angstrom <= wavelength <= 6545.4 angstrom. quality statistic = 6.4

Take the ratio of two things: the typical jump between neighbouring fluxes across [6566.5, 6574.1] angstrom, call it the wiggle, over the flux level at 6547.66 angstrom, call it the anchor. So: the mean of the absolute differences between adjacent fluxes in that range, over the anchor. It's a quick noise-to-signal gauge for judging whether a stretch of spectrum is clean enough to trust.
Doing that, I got 0.0093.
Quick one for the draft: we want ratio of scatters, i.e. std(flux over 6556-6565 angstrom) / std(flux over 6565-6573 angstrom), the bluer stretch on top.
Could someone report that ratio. 1.3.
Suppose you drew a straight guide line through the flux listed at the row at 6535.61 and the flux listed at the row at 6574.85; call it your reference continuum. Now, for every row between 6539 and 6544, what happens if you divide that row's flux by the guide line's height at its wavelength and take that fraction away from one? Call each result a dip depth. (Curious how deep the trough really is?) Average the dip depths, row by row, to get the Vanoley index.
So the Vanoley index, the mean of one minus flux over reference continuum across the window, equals 0.07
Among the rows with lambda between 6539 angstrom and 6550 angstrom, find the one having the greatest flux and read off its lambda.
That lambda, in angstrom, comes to 6540.12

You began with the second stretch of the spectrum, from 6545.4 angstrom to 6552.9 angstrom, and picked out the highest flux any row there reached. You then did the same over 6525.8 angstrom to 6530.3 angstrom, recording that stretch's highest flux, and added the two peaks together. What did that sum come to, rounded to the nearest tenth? 12.5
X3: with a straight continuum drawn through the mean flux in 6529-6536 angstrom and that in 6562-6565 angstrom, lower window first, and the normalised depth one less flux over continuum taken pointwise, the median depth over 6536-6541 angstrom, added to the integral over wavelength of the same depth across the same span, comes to 0.02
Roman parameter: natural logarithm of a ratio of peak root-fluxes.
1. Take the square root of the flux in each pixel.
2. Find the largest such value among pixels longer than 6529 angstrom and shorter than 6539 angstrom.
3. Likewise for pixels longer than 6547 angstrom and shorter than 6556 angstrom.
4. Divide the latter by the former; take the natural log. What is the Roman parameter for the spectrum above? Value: -0.051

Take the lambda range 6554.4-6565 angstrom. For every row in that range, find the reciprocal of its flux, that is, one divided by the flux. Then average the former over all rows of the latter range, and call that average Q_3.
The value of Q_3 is 0.163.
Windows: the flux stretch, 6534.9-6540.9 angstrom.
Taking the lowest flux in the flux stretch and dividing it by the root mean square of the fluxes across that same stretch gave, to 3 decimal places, 0.973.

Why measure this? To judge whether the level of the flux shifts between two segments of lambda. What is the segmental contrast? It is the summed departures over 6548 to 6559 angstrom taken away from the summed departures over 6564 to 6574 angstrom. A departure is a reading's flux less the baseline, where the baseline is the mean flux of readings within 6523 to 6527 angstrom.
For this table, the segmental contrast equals 0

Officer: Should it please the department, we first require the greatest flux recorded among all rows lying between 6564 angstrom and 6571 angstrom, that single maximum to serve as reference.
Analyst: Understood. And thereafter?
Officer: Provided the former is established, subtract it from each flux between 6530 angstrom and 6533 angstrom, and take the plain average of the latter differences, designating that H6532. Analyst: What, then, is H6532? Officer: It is 0.6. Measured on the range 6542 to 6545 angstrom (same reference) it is -0.3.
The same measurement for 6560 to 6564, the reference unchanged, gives -0.2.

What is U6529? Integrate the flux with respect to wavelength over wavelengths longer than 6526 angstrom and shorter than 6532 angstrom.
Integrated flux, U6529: 39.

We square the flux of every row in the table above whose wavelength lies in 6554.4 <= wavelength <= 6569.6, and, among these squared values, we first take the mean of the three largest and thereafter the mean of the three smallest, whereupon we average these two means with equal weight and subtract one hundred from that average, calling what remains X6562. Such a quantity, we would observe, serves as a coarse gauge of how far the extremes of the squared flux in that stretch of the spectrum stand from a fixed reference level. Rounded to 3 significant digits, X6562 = -62.4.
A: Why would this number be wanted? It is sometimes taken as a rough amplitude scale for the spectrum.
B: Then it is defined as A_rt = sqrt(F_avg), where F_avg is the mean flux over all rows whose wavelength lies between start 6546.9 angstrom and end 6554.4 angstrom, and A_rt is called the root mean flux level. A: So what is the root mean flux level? 2.45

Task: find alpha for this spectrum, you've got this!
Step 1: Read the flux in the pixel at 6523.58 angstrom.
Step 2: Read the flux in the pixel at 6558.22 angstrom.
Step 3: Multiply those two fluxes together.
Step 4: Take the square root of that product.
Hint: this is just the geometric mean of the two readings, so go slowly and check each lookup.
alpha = 6.37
